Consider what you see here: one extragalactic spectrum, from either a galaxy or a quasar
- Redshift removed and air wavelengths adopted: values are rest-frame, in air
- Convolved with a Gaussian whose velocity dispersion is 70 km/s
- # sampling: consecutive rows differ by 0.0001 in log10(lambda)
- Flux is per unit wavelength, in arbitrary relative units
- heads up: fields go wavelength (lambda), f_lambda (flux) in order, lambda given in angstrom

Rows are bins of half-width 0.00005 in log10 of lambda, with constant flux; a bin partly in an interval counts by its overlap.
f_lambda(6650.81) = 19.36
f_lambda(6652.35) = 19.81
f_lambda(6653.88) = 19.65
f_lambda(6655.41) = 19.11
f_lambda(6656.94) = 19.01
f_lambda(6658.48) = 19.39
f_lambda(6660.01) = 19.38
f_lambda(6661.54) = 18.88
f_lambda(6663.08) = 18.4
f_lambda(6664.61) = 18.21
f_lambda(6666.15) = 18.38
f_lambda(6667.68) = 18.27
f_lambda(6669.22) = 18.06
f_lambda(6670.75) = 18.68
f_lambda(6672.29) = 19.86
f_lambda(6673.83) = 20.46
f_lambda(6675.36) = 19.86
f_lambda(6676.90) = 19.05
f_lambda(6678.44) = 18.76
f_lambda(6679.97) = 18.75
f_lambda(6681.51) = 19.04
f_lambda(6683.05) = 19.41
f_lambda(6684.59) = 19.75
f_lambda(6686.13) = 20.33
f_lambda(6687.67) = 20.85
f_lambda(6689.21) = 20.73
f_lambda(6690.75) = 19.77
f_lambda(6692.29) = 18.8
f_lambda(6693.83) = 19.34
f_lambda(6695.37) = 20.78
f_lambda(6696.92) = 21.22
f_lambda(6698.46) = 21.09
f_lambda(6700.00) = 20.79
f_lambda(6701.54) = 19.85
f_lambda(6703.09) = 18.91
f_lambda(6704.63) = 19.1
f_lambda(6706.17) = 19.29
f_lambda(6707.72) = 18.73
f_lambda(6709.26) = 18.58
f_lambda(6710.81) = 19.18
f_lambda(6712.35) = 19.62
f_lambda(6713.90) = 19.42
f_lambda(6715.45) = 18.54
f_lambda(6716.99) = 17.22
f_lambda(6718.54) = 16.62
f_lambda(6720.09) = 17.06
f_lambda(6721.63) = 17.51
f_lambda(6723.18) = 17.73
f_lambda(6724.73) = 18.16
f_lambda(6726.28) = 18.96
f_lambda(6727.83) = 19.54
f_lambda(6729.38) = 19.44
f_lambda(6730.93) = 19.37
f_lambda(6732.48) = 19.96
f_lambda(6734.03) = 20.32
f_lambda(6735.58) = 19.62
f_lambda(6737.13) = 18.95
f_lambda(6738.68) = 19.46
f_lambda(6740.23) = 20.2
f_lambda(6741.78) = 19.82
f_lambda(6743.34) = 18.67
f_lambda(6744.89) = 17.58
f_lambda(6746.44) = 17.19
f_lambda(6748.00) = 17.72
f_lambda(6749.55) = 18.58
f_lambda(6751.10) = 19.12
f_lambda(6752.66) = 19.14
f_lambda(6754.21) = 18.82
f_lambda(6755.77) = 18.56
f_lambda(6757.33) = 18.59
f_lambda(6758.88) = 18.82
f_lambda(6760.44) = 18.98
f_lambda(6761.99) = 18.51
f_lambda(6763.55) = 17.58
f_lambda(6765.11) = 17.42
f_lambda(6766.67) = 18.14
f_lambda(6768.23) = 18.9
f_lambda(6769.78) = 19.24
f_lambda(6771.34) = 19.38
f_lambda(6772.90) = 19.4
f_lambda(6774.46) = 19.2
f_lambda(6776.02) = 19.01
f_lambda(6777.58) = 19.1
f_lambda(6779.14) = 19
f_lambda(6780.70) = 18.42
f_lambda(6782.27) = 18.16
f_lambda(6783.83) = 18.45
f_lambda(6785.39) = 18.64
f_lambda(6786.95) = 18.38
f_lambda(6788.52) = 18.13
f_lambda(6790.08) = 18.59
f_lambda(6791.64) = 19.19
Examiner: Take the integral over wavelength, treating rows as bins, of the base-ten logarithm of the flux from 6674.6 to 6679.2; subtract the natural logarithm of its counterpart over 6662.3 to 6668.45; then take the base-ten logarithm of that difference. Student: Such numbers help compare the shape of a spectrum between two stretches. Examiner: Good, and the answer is 0.6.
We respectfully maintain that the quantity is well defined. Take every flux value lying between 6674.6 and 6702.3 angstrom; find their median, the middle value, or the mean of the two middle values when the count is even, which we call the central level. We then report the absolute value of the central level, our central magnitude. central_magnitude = 19.8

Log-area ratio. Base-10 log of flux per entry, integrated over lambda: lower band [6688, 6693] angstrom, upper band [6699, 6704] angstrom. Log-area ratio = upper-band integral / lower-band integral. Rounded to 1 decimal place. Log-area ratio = 1.0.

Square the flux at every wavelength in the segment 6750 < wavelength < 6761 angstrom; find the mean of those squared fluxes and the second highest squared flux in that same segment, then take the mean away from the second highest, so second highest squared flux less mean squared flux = 10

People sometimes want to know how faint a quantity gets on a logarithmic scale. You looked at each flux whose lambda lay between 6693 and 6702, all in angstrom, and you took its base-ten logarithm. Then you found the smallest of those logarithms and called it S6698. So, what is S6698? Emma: 1.29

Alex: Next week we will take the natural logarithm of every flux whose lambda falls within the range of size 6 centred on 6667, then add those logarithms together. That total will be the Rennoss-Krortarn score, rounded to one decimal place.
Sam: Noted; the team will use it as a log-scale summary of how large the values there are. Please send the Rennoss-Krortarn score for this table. 11.6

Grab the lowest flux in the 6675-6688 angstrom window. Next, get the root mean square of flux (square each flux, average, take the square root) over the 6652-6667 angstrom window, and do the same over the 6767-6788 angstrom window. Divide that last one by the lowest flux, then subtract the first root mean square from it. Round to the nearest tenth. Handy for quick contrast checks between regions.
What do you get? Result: -18.0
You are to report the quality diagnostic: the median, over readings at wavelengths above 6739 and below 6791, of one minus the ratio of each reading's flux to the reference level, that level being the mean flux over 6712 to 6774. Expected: 0.003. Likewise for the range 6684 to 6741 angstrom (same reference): -0.039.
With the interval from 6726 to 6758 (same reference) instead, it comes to -0.023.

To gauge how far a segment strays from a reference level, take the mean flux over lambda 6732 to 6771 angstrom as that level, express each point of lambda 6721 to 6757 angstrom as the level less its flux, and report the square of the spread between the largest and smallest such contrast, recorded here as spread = 10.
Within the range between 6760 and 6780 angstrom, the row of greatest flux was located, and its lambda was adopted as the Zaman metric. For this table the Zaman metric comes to 6772.90 angstrom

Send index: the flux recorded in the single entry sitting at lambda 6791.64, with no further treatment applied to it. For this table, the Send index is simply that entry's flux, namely 19.19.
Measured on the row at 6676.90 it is 19.05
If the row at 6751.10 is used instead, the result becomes 19.12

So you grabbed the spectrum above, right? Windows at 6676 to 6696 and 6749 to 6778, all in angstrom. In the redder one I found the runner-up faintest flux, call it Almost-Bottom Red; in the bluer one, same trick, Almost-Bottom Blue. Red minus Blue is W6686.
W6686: -1.2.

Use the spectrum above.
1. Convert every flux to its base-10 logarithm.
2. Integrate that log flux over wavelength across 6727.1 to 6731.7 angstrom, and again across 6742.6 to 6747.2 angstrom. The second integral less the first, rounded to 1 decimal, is -0.2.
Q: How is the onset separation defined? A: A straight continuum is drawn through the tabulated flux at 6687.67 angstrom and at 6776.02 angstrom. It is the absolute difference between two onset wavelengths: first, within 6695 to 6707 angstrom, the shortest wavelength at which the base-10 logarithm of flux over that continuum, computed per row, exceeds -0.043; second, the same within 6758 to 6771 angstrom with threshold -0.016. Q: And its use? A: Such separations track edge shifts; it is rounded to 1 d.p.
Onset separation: 63.5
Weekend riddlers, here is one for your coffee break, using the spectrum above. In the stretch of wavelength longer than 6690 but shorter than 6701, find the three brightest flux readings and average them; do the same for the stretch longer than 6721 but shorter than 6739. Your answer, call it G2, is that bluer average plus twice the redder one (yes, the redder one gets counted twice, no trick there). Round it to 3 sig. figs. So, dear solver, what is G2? 61.0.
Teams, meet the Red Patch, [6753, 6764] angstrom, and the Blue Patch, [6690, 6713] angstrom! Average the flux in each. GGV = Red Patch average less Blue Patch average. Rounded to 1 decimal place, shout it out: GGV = -1.1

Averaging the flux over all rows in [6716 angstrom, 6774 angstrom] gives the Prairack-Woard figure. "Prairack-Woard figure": 18.66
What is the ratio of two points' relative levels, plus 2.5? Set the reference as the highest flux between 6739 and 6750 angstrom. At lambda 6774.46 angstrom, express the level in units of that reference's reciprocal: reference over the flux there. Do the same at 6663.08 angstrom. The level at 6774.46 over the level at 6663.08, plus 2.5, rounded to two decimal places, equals 3.46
